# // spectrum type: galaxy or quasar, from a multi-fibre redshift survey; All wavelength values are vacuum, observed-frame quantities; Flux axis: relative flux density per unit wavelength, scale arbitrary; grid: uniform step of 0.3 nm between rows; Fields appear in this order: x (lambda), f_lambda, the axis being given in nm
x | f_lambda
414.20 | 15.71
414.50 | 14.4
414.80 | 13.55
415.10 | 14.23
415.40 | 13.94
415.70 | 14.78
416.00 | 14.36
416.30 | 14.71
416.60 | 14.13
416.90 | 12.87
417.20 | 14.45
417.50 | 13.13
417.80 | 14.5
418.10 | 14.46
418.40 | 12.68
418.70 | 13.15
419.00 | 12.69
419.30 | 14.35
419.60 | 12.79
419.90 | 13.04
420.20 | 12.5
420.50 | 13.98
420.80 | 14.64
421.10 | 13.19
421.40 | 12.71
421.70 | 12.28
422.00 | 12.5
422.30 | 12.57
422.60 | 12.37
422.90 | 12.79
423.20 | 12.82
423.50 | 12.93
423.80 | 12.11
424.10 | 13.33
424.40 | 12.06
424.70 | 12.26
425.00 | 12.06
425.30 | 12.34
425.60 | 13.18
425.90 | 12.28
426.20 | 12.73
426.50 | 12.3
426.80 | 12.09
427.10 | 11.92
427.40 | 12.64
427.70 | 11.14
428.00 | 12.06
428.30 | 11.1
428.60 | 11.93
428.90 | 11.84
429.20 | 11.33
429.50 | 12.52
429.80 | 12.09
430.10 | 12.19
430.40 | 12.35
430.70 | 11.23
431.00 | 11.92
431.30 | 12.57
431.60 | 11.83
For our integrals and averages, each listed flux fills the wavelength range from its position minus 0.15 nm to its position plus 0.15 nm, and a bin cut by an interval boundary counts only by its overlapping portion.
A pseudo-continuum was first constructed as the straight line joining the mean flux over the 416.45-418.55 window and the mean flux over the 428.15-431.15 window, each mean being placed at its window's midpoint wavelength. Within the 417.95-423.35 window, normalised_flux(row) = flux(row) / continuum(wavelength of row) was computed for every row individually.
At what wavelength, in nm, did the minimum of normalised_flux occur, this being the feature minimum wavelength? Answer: 418.40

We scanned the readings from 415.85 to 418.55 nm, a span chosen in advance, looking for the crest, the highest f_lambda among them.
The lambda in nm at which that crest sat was 416.30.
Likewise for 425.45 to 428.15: 425.60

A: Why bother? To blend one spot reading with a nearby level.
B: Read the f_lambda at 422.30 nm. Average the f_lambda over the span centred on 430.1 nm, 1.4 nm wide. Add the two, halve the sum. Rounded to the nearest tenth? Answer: 12.3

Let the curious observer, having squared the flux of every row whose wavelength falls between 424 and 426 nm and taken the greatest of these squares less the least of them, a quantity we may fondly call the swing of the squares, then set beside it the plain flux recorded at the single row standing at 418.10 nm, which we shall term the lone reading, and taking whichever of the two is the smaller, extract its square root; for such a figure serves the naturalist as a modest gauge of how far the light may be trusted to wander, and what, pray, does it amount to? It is 3.80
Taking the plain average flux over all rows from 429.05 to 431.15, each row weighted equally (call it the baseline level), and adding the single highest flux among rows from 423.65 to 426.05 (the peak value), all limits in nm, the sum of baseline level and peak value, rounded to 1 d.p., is 25.3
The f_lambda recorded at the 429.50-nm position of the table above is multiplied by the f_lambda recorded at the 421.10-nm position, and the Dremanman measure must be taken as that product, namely 165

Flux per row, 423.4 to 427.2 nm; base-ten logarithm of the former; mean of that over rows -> 1.09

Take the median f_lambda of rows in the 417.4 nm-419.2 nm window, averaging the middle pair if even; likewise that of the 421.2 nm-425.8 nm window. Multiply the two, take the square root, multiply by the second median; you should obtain 160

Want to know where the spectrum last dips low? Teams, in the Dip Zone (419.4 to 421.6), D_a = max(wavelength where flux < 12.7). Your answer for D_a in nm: 420.20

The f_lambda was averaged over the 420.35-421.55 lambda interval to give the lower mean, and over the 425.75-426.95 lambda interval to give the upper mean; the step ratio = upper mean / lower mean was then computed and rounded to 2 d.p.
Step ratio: 0.91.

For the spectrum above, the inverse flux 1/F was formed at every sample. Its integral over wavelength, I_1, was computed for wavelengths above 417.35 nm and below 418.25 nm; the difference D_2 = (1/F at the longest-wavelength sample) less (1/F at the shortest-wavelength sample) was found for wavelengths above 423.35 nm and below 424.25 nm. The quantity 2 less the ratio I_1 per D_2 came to 30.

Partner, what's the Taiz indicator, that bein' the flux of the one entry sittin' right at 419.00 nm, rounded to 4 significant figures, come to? 12.69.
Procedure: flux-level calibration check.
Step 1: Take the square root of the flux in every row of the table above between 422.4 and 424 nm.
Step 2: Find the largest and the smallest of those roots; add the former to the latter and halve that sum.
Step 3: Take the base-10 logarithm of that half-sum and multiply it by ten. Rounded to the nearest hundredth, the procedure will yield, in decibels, 5.49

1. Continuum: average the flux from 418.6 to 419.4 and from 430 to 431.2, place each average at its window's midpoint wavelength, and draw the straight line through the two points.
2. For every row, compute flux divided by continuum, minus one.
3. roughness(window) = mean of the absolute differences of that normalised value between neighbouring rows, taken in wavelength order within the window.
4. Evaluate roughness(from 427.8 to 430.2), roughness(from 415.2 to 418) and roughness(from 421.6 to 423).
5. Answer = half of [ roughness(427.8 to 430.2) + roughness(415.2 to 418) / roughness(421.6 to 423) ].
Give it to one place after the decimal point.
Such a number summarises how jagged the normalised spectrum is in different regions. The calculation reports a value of 1.9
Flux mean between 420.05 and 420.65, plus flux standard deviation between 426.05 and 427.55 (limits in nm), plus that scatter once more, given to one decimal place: 13.9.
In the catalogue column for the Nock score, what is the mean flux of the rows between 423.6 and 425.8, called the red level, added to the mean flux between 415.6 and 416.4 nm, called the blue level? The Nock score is 27.1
